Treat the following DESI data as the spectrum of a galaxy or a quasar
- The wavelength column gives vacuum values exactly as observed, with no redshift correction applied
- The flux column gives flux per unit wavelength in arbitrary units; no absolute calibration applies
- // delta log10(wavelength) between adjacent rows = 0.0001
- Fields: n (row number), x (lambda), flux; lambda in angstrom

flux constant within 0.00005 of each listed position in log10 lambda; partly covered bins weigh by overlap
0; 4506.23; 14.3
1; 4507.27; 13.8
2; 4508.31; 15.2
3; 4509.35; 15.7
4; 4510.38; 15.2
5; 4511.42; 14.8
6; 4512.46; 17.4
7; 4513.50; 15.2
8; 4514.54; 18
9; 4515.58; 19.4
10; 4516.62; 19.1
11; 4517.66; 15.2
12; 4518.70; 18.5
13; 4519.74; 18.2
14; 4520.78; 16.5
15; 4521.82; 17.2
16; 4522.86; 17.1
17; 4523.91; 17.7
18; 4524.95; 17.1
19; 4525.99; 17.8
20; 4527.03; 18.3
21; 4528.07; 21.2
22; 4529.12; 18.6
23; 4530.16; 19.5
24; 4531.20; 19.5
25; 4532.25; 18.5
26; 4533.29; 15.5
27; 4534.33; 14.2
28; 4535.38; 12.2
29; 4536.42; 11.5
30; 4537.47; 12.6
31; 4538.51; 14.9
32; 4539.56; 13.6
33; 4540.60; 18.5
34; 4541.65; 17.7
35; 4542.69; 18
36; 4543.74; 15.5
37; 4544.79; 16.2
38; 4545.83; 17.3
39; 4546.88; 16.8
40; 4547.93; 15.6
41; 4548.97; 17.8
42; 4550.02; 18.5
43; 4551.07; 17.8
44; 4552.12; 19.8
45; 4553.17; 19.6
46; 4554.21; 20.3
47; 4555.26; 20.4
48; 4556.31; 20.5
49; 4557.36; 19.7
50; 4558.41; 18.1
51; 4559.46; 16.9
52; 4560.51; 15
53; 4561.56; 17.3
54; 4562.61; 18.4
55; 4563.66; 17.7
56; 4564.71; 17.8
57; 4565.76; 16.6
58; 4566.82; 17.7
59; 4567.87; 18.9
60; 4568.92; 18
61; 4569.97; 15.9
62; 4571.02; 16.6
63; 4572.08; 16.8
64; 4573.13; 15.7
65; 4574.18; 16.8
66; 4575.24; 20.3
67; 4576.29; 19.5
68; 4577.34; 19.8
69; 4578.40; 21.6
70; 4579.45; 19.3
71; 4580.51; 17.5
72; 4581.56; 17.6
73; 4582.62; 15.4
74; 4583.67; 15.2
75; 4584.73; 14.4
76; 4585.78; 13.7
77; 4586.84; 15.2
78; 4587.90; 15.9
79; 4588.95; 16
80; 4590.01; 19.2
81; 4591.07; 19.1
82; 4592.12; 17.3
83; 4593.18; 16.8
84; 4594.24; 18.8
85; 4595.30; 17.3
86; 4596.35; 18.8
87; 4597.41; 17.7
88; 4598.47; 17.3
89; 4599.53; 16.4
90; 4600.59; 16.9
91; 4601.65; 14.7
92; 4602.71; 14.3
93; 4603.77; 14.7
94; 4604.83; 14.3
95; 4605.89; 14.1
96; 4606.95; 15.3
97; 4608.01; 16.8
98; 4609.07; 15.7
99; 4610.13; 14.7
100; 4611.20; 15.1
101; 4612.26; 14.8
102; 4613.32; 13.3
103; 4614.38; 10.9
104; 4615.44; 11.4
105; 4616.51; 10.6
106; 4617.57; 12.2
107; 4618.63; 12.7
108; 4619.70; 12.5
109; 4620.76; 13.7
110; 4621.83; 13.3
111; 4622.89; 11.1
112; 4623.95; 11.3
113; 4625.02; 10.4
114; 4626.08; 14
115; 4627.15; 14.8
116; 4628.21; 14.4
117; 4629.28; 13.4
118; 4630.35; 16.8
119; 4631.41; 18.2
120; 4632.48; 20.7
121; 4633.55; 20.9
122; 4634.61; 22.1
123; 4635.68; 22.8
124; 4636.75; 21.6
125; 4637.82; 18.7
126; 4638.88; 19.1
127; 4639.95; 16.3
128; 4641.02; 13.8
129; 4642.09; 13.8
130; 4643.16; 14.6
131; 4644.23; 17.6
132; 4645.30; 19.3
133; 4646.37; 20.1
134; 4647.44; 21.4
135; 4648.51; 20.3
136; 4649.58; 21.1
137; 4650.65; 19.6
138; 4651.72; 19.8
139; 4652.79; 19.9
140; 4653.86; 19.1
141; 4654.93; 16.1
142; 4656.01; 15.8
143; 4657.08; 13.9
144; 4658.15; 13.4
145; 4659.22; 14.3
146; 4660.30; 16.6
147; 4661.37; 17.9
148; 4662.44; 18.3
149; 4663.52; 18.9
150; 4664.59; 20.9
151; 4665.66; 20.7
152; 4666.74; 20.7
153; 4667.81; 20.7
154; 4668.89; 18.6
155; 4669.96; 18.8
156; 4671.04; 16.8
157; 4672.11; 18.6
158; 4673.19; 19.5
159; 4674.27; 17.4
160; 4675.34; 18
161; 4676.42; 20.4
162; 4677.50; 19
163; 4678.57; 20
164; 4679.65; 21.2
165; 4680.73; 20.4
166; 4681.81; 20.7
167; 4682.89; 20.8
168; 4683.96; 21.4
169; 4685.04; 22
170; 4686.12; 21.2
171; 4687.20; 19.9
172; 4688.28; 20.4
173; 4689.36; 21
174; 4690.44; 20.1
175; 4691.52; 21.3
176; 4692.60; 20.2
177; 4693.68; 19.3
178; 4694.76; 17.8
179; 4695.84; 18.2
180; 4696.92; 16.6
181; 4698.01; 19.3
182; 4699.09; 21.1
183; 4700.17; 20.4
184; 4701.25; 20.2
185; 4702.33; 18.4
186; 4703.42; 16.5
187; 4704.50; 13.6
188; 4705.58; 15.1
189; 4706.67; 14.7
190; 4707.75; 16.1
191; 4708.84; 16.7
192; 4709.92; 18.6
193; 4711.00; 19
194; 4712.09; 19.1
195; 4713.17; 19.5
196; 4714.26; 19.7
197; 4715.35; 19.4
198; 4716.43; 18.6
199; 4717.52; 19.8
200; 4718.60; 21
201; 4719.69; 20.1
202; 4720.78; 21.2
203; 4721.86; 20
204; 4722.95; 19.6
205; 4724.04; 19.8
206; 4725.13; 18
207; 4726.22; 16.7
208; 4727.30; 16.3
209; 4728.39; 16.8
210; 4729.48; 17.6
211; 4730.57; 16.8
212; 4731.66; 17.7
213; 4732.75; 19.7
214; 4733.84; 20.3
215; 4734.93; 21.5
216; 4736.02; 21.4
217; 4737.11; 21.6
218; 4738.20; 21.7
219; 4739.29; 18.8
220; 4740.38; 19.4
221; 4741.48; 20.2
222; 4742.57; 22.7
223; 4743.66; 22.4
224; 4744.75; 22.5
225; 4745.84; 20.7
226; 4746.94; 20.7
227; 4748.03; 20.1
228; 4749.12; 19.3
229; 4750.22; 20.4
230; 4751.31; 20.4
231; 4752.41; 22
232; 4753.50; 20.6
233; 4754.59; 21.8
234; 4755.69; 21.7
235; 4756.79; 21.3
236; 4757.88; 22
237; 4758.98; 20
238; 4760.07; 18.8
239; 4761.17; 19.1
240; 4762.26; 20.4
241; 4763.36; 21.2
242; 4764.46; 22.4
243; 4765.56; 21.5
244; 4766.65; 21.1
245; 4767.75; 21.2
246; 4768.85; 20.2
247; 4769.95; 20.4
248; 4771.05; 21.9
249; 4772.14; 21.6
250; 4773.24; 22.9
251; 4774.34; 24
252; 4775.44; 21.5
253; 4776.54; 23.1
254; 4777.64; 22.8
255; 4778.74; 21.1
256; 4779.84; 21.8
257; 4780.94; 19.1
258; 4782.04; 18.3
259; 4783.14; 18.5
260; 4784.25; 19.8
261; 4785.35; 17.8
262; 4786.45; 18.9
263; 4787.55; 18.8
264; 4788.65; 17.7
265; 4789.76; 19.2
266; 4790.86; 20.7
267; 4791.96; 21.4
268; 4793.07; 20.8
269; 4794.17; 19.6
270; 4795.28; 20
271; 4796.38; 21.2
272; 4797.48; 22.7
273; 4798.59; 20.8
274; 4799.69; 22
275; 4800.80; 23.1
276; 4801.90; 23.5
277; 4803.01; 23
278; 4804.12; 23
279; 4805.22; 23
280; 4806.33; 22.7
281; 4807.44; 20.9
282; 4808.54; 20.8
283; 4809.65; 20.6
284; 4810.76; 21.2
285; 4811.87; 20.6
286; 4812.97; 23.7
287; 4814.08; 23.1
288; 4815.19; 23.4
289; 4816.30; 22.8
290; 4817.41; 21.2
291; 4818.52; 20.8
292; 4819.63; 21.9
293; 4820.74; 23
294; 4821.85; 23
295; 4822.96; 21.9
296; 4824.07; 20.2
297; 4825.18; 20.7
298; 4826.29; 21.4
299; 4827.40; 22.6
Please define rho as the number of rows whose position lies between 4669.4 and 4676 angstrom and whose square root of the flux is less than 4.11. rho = 1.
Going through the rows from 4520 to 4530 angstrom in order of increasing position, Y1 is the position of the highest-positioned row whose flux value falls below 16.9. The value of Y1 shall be 4520.78 angstrom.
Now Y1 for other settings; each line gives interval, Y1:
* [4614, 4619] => 4618.63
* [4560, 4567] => 4565.76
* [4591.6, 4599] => 4593.18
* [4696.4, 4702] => 4696.92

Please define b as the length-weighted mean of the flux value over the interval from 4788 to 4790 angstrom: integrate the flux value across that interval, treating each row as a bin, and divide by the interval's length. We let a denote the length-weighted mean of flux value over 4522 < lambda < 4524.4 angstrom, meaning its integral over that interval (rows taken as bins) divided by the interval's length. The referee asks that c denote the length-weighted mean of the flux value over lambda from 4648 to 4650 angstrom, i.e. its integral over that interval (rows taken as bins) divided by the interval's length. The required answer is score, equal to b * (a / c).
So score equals 15.3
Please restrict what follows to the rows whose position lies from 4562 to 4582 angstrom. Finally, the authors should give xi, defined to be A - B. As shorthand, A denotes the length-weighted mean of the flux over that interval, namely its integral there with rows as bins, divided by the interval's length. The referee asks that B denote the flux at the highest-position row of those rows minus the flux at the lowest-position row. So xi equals 18.8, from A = 18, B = -1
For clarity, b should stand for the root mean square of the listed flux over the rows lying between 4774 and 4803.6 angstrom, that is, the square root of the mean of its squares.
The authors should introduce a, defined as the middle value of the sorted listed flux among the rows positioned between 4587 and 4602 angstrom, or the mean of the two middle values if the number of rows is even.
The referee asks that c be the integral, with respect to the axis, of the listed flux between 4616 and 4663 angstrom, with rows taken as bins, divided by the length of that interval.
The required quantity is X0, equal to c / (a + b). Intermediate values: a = 17.3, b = 20.9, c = 16.6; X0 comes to 0.43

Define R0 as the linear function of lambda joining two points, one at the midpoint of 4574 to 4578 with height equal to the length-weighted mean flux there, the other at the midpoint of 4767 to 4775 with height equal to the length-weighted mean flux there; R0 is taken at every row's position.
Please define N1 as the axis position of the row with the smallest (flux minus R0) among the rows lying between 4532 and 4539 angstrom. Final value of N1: 4536.42 angstrom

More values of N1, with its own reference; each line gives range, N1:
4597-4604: 4602.71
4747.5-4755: 4749.12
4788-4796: 4788.65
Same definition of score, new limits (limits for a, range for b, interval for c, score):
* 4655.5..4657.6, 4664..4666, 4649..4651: 15.2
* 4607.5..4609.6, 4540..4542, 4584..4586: 20.5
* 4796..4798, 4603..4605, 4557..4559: 17.1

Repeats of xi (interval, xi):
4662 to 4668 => 17.6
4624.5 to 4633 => 5.0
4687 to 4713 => 19.3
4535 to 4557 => 8.7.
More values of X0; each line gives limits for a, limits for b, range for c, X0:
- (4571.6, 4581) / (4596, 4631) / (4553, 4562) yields 0.55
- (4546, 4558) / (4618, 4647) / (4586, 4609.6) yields 0.45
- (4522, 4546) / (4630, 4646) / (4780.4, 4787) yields 0.52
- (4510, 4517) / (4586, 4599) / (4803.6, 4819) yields 0.63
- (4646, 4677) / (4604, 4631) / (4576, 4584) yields 0.56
